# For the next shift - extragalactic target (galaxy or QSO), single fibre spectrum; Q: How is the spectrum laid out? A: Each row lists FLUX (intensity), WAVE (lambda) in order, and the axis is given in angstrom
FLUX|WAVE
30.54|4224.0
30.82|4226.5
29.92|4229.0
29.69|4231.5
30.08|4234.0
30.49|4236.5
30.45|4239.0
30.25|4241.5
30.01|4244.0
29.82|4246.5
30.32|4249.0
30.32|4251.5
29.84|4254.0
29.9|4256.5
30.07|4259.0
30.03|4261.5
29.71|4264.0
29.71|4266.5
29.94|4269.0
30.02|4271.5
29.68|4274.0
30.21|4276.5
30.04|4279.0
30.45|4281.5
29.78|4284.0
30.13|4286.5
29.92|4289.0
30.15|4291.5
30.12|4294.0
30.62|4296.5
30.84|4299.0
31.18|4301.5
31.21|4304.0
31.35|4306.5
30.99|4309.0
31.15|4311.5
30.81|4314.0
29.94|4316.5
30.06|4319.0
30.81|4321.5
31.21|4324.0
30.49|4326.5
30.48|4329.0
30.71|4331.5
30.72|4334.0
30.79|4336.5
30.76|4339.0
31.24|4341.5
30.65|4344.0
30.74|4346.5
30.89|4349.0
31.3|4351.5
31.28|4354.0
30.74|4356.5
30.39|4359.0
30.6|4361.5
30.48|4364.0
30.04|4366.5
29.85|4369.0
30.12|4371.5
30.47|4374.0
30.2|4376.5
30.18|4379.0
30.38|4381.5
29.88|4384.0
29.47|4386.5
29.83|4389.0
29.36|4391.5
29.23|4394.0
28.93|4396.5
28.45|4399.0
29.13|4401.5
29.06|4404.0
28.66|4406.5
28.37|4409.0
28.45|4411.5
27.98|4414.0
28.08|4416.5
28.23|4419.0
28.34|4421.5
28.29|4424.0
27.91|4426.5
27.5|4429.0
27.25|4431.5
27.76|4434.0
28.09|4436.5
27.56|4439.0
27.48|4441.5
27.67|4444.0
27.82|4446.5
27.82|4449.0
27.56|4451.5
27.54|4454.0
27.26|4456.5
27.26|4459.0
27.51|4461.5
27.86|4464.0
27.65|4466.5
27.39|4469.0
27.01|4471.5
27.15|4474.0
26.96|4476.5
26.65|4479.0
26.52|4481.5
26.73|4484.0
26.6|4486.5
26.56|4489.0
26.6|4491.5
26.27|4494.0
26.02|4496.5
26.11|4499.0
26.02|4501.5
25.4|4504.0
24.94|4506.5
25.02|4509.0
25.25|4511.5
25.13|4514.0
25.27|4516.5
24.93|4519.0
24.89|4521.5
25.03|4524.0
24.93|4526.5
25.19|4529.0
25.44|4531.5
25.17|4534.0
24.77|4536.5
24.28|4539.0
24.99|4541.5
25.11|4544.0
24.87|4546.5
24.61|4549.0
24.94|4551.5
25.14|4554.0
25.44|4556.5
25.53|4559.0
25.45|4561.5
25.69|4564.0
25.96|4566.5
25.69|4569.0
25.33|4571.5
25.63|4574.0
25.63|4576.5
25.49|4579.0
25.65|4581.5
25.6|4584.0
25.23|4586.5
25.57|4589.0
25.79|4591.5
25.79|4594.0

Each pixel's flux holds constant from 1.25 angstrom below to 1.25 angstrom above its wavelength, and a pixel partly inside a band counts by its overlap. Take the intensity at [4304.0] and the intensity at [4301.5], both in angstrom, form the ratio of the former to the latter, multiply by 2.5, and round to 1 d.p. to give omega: 2.5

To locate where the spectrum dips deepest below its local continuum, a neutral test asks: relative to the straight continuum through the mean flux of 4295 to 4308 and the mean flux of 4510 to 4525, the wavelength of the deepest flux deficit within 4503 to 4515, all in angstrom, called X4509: 4506.5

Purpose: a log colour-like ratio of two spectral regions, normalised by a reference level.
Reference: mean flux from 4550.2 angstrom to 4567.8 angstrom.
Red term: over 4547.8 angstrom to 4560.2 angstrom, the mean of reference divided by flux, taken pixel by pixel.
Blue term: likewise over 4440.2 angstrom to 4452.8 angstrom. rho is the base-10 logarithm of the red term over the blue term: 0.042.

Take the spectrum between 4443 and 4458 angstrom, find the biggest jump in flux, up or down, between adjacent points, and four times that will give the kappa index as 1.1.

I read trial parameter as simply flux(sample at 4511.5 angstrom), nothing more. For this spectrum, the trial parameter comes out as 25.25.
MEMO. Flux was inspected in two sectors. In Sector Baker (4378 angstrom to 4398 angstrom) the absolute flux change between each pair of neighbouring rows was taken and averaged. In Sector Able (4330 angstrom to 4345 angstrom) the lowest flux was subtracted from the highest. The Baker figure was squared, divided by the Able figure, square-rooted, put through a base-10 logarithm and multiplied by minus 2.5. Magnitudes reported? 0.89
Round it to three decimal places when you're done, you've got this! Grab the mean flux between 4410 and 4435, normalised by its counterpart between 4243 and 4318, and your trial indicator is 0.924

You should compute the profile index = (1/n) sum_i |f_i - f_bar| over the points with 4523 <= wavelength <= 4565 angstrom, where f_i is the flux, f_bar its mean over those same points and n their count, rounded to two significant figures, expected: 0.27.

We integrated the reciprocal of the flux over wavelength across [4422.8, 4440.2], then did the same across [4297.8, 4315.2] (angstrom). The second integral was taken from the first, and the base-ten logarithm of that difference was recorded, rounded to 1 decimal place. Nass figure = -1.2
